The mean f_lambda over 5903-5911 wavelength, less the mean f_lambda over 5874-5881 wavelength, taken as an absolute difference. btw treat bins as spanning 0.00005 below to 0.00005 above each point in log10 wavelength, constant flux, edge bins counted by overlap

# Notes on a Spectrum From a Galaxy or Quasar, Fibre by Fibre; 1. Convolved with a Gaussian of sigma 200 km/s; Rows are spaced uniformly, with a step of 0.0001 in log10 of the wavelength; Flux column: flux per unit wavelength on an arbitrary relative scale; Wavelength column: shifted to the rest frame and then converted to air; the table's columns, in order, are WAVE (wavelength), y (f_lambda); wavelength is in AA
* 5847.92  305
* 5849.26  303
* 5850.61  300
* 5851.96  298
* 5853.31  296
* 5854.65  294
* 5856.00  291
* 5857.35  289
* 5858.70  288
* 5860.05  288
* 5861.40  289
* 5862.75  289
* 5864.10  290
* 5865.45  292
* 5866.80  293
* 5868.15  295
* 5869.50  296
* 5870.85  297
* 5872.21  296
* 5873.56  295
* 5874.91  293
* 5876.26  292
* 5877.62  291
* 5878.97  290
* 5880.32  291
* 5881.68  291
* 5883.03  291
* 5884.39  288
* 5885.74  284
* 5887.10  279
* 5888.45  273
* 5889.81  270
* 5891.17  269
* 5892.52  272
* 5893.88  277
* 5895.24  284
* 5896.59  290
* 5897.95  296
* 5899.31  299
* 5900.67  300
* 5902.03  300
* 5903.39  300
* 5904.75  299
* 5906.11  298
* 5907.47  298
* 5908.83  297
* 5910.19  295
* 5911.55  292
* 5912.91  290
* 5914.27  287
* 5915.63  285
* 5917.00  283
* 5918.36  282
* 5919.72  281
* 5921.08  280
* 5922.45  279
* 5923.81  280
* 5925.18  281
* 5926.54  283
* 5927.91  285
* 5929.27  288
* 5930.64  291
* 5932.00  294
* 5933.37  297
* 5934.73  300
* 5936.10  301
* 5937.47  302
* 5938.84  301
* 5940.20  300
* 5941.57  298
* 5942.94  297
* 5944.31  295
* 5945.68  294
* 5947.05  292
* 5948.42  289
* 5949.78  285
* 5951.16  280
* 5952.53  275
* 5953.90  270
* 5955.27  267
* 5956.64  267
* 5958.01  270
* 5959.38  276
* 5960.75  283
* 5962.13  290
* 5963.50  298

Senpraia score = 6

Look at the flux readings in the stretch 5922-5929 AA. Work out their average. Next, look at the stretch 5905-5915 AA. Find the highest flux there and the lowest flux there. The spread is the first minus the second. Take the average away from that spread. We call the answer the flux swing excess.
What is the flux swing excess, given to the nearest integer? -271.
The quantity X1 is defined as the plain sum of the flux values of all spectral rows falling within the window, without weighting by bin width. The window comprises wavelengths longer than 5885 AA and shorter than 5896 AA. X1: 2208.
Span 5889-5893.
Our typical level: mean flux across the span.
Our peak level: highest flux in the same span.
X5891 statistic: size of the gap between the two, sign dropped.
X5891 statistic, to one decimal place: 1.7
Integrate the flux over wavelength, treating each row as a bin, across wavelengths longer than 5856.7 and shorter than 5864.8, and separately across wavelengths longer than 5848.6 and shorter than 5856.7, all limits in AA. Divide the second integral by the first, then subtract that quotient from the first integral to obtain 2338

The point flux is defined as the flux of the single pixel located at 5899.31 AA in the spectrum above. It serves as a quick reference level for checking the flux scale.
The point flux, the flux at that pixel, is 299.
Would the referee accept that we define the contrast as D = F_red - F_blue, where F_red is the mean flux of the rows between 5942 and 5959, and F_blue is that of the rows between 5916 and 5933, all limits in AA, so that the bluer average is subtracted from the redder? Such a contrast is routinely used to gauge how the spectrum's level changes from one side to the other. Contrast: -2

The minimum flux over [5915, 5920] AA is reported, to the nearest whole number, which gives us 281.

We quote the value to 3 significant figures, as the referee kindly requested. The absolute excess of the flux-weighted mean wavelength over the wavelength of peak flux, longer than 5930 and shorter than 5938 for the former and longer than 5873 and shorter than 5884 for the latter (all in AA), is 60.5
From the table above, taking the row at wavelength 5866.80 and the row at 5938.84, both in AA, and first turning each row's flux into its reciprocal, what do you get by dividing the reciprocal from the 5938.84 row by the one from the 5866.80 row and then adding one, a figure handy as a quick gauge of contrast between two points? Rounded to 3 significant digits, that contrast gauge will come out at 1.97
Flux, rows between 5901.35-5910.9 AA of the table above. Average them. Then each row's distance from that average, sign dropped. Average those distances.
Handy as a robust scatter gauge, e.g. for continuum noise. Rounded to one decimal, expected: 1.3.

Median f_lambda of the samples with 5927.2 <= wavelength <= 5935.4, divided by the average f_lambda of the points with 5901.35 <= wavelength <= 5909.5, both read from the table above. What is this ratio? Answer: 0.98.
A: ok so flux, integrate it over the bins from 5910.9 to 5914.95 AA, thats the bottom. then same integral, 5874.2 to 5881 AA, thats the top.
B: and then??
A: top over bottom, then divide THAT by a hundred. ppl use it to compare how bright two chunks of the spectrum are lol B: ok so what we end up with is 0.017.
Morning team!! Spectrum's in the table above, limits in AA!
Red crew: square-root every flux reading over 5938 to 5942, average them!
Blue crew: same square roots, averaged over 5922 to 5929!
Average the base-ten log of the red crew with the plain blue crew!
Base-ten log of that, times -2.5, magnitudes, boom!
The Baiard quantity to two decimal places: -2.39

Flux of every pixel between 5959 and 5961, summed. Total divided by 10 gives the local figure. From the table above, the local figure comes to 56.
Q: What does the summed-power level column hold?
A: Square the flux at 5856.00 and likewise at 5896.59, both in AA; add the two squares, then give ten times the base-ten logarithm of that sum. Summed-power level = 52.3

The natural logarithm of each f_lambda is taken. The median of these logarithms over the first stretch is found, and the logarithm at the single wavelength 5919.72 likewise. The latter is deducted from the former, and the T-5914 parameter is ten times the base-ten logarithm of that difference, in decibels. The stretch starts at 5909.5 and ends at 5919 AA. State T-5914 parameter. -16.8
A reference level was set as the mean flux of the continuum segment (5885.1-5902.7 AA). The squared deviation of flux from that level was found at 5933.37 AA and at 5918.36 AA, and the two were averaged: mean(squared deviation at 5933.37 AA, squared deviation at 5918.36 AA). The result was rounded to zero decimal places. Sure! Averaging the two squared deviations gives 86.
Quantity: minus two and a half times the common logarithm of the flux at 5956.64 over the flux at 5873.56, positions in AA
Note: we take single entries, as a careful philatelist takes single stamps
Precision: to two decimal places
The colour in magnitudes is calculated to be 0.11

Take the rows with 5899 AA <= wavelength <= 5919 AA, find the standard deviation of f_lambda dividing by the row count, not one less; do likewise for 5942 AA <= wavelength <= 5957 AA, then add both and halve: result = 8.7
